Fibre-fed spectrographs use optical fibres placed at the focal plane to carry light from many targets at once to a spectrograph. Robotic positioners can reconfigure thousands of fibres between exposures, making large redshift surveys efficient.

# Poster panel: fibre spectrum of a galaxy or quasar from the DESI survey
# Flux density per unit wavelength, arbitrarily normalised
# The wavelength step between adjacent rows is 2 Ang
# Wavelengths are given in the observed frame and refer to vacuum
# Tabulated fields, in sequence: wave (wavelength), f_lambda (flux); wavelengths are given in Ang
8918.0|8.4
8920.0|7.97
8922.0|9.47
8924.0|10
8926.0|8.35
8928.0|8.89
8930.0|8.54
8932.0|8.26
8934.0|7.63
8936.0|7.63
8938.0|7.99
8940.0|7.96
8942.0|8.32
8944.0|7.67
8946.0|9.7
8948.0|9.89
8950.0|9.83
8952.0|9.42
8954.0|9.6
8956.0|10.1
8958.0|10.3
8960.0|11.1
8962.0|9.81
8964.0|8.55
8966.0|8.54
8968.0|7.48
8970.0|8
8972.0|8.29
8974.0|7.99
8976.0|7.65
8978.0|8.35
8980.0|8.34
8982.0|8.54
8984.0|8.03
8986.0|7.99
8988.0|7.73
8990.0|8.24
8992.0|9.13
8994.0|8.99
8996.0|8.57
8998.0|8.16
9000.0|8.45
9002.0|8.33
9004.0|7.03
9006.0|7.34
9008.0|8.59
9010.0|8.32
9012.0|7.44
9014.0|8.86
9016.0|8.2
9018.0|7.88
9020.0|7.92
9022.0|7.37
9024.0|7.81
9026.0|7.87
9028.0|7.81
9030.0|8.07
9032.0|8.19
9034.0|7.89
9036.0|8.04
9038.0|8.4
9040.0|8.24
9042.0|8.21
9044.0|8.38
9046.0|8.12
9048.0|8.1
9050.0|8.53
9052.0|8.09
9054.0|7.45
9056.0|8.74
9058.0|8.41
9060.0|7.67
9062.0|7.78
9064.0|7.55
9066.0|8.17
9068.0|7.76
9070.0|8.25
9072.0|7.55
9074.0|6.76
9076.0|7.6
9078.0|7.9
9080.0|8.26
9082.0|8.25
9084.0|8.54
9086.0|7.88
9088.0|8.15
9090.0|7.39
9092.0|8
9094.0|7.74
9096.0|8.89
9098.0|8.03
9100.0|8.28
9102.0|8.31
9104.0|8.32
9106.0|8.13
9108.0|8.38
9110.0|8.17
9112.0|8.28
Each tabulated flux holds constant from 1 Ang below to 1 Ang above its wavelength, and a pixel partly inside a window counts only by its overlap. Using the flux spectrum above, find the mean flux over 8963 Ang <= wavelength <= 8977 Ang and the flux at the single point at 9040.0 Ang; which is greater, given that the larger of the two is 8.2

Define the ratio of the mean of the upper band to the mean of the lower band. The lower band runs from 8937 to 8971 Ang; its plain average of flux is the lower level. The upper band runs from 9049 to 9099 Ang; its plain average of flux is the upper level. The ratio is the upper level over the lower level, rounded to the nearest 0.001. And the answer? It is 0.879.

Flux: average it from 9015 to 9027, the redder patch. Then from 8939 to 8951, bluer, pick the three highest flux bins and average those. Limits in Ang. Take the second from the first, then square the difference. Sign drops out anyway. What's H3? 3.9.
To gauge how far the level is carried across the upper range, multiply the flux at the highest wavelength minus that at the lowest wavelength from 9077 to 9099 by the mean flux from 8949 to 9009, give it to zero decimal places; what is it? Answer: 1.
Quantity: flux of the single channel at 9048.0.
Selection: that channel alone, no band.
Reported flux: 8.1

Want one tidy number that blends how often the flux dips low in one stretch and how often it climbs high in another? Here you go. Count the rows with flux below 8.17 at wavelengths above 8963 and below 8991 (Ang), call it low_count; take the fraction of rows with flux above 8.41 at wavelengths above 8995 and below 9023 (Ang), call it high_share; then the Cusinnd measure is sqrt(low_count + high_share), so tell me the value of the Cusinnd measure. 2.70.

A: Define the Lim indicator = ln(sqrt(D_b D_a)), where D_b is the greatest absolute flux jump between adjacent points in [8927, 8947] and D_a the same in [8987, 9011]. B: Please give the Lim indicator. 0.49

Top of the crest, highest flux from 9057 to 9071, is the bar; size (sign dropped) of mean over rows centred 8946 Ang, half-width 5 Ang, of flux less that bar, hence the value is 0.67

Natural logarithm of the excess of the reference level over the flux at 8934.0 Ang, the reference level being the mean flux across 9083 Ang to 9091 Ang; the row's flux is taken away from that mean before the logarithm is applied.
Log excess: -1.0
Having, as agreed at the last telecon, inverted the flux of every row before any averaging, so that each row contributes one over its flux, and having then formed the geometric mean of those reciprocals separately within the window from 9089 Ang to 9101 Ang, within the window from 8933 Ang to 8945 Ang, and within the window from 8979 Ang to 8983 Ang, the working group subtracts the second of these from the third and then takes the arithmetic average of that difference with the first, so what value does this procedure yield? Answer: 0.0578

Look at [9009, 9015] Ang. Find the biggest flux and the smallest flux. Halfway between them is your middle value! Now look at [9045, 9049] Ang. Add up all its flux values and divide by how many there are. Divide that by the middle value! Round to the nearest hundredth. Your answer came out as 1.00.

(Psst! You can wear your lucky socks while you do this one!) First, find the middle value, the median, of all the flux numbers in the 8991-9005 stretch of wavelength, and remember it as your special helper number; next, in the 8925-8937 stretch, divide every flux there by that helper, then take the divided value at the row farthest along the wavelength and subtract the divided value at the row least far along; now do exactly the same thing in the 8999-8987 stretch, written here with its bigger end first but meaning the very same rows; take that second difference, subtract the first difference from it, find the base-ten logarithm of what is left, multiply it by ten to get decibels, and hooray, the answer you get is -8.7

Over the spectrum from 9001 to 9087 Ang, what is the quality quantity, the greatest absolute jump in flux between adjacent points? 1.4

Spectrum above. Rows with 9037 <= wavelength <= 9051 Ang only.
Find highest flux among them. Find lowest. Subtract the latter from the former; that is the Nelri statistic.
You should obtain 0.4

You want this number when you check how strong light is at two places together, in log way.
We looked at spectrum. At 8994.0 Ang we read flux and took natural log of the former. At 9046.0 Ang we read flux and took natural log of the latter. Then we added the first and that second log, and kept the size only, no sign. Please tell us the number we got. 4.29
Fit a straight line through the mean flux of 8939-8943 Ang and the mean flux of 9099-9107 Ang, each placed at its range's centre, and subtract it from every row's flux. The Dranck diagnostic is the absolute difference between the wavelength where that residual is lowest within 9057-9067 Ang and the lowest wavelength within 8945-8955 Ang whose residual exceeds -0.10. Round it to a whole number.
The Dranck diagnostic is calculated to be 118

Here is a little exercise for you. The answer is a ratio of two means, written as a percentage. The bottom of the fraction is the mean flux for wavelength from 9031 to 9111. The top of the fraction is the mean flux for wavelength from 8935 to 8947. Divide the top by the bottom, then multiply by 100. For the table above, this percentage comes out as 102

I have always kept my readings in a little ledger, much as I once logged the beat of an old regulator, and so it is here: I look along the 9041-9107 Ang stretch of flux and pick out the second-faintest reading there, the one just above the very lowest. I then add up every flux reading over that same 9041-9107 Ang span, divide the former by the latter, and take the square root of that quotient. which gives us 0.17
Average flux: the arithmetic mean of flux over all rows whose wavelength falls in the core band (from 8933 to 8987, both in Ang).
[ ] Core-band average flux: 8.69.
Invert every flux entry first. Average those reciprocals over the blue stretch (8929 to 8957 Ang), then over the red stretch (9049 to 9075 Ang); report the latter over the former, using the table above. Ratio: 1.10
